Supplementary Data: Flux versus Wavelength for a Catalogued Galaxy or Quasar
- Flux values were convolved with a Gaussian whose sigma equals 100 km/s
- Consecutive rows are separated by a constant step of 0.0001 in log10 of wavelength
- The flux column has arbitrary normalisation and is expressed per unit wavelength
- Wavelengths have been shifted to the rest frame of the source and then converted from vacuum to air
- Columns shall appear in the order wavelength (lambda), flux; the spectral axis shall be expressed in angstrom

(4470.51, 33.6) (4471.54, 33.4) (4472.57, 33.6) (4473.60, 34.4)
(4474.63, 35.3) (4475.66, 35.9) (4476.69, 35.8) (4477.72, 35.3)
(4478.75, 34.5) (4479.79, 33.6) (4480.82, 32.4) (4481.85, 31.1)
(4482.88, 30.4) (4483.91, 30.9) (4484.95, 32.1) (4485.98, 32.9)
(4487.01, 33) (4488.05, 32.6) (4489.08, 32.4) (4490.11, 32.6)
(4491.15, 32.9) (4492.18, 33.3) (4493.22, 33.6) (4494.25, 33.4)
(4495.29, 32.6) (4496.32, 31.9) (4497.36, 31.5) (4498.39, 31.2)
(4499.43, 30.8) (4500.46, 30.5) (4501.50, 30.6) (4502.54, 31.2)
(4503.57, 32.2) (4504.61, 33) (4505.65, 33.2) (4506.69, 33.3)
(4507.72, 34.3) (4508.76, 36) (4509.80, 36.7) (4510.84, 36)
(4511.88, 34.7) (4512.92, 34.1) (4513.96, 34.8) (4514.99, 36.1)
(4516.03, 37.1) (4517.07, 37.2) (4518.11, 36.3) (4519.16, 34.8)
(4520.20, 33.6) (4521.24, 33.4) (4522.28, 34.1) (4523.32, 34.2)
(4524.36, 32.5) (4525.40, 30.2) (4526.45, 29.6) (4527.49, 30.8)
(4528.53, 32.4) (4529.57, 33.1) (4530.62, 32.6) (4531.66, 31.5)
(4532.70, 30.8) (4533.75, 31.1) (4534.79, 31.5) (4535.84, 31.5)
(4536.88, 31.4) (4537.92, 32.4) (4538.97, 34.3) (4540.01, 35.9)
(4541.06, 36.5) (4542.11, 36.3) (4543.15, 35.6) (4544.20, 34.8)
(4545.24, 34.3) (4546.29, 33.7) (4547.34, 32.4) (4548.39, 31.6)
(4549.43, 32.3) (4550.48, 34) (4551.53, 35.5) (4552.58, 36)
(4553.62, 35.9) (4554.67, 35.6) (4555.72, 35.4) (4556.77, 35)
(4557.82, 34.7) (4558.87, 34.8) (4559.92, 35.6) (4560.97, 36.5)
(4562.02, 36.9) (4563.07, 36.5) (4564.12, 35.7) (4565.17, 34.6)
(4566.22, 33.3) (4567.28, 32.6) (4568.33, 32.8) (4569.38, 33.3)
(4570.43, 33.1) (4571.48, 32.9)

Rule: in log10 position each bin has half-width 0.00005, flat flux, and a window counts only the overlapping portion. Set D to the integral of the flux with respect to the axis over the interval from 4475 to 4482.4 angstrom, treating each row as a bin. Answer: 252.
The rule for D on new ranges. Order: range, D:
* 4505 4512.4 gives 258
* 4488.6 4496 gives 244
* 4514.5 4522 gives 266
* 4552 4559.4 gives 262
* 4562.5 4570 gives 256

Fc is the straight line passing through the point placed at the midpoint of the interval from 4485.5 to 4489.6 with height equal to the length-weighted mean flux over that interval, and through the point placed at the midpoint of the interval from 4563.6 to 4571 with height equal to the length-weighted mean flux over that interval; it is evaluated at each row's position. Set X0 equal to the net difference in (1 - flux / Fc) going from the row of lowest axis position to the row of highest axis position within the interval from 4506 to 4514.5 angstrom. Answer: -0.04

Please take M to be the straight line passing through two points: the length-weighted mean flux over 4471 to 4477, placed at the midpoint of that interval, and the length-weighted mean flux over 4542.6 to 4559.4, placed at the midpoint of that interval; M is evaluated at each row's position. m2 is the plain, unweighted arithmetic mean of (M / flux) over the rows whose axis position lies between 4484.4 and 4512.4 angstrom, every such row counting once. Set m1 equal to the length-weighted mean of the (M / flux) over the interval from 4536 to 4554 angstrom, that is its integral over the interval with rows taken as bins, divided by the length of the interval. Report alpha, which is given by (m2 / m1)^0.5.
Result 1.021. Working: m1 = 1.01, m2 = 1.05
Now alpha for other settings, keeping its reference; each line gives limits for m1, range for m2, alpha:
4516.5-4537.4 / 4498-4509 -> 1.004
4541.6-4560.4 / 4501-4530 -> 1.015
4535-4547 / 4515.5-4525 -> 0.991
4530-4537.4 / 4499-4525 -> 0.965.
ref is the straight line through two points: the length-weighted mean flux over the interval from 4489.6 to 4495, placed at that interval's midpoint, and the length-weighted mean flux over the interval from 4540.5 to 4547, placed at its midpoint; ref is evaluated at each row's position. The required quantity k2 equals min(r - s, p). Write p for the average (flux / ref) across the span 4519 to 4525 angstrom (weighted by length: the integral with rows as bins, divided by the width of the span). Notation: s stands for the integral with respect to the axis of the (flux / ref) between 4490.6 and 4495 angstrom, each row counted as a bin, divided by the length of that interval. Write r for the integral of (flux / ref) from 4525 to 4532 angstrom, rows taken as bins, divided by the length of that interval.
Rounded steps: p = 0.98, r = 0.912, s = 1.00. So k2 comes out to -0.09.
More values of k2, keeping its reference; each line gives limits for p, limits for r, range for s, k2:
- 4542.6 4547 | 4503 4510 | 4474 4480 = -0.07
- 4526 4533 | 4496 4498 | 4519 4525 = -0.03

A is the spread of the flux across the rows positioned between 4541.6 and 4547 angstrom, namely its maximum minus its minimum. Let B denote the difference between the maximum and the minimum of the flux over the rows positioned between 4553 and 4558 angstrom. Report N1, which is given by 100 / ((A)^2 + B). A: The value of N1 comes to 13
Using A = 2.6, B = 1.2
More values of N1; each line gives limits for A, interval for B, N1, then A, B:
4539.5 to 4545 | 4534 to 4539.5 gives 17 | 1.7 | 2.9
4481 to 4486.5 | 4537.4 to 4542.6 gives 10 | 2.5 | 4.1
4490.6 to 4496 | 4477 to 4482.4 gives 19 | 1.0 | 4.2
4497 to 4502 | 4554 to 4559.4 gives 53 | 1.0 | 0.9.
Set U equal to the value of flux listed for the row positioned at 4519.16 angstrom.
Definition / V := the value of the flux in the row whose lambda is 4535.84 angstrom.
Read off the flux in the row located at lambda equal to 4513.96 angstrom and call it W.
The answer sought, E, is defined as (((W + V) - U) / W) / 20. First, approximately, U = 34.8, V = 31.5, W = 34.8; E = 0.045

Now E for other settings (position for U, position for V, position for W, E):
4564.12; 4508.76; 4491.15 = 0.050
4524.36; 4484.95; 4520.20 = 0.049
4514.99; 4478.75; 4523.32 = 0.048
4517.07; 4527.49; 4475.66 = 0.041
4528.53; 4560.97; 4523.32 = 0.056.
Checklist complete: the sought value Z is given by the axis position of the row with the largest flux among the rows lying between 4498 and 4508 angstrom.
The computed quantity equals 4507.72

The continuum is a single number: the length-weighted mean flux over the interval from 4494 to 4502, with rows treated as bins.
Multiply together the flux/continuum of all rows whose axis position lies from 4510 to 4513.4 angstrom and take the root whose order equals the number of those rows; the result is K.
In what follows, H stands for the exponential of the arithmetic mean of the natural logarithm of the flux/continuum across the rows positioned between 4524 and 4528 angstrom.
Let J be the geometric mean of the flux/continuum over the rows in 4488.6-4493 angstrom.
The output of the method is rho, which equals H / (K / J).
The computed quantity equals 0.92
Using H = 0.98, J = 1.04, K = 1.109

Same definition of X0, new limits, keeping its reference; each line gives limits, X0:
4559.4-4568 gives 0.09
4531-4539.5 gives -0.08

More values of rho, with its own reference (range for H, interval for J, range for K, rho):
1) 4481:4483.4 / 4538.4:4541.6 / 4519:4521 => 1.01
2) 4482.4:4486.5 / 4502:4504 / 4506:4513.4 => 0.91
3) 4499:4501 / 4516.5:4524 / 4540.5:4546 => 0.95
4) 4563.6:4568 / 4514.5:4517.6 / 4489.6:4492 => 1.21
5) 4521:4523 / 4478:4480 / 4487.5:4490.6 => 1.12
